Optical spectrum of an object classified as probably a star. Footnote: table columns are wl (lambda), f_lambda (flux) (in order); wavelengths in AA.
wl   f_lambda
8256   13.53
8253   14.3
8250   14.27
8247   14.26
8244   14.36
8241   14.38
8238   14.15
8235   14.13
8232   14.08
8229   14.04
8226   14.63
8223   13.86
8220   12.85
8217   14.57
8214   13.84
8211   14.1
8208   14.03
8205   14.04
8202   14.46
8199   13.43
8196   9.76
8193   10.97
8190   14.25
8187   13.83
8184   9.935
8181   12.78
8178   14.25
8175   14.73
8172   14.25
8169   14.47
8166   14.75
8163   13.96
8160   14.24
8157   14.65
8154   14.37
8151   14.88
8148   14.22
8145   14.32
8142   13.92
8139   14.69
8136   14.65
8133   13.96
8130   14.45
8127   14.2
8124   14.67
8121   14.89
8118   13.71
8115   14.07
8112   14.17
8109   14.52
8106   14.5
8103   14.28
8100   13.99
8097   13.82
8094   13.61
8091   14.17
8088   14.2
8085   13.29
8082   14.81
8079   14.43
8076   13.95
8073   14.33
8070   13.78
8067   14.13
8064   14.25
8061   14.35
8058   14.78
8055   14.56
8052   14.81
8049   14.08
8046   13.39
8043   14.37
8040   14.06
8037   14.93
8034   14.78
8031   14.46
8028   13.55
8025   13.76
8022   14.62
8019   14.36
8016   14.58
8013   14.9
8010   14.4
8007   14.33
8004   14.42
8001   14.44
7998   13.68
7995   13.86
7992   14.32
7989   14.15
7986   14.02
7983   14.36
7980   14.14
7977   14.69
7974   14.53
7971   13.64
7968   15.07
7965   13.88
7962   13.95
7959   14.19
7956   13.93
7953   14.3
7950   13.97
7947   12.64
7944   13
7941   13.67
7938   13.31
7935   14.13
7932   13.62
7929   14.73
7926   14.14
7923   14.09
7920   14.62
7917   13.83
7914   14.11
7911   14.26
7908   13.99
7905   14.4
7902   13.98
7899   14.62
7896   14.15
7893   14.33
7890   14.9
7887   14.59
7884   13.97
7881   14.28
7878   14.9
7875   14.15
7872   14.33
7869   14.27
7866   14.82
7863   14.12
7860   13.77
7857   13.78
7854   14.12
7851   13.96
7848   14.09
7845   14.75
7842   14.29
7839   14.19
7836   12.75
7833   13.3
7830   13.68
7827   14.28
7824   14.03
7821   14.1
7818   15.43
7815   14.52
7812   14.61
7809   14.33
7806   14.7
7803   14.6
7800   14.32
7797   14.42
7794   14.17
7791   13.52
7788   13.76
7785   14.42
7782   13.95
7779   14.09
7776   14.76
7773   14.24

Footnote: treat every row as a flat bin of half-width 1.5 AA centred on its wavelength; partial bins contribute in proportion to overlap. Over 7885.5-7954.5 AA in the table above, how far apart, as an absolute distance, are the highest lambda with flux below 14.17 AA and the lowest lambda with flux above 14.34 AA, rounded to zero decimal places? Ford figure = 63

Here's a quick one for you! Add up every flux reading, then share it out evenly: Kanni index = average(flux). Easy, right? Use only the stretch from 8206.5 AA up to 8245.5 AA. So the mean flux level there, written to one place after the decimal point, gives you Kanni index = 14.1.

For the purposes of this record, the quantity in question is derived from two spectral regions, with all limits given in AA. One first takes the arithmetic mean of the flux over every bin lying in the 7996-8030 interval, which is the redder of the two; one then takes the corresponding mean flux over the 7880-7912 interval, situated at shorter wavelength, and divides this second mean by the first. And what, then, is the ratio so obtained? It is 1.00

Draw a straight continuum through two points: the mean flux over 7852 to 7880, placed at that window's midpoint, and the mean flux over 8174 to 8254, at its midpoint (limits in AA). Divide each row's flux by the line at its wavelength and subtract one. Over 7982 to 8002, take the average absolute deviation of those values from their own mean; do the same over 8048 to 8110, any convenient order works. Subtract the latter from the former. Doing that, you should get -0.005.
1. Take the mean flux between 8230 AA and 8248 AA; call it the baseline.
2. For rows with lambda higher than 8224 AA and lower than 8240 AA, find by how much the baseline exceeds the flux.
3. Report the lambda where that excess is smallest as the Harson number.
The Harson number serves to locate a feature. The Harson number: 8226 AA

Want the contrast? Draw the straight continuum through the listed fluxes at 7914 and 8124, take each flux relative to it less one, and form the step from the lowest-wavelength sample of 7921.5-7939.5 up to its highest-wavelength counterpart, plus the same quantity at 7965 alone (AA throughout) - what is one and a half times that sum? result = -0.13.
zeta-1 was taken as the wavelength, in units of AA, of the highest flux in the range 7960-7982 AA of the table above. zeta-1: 7968 AA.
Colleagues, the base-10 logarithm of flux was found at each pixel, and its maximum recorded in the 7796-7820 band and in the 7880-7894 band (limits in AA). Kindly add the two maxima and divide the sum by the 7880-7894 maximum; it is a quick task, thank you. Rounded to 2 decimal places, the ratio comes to 2.01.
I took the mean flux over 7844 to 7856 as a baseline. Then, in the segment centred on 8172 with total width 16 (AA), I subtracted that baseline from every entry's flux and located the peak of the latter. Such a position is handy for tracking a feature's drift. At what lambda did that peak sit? 8166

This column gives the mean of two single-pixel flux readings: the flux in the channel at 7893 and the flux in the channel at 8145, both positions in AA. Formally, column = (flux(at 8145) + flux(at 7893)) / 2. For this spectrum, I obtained 14.3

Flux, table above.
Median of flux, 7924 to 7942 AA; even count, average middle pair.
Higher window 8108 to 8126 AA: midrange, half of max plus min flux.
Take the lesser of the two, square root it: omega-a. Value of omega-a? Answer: 3.73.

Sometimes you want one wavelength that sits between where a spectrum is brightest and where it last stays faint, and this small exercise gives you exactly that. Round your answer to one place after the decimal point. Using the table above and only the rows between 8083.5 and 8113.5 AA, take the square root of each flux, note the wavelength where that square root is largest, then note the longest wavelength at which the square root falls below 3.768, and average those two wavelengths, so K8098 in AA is 8110.5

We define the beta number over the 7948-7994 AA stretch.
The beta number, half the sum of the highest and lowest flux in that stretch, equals 14.4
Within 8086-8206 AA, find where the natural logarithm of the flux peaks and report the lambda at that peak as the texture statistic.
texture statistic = 8121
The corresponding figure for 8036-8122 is 8037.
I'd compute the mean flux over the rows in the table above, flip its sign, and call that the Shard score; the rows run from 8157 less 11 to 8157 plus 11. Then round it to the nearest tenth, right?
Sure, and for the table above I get -14.4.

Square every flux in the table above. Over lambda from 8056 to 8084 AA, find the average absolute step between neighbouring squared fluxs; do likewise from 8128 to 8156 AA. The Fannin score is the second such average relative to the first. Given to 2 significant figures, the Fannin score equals 1.3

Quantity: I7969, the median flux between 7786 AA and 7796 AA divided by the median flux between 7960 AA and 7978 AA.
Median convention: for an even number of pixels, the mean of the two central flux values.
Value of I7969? 0.97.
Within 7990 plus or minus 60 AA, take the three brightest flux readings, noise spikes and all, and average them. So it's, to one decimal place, 15.0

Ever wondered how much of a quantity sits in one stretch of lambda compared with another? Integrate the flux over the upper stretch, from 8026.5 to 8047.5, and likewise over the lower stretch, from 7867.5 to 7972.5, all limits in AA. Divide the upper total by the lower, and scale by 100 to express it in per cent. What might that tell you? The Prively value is 20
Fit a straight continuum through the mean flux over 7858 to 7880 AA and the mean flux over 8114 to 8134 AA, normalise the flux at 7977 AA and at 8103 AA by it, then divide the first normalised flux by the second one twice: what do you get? 1.03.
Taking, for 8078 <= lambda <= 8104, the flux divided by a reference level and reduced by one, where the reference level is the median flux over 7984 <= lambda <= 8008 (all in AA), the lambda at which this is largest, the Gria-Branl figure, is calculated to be 8082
